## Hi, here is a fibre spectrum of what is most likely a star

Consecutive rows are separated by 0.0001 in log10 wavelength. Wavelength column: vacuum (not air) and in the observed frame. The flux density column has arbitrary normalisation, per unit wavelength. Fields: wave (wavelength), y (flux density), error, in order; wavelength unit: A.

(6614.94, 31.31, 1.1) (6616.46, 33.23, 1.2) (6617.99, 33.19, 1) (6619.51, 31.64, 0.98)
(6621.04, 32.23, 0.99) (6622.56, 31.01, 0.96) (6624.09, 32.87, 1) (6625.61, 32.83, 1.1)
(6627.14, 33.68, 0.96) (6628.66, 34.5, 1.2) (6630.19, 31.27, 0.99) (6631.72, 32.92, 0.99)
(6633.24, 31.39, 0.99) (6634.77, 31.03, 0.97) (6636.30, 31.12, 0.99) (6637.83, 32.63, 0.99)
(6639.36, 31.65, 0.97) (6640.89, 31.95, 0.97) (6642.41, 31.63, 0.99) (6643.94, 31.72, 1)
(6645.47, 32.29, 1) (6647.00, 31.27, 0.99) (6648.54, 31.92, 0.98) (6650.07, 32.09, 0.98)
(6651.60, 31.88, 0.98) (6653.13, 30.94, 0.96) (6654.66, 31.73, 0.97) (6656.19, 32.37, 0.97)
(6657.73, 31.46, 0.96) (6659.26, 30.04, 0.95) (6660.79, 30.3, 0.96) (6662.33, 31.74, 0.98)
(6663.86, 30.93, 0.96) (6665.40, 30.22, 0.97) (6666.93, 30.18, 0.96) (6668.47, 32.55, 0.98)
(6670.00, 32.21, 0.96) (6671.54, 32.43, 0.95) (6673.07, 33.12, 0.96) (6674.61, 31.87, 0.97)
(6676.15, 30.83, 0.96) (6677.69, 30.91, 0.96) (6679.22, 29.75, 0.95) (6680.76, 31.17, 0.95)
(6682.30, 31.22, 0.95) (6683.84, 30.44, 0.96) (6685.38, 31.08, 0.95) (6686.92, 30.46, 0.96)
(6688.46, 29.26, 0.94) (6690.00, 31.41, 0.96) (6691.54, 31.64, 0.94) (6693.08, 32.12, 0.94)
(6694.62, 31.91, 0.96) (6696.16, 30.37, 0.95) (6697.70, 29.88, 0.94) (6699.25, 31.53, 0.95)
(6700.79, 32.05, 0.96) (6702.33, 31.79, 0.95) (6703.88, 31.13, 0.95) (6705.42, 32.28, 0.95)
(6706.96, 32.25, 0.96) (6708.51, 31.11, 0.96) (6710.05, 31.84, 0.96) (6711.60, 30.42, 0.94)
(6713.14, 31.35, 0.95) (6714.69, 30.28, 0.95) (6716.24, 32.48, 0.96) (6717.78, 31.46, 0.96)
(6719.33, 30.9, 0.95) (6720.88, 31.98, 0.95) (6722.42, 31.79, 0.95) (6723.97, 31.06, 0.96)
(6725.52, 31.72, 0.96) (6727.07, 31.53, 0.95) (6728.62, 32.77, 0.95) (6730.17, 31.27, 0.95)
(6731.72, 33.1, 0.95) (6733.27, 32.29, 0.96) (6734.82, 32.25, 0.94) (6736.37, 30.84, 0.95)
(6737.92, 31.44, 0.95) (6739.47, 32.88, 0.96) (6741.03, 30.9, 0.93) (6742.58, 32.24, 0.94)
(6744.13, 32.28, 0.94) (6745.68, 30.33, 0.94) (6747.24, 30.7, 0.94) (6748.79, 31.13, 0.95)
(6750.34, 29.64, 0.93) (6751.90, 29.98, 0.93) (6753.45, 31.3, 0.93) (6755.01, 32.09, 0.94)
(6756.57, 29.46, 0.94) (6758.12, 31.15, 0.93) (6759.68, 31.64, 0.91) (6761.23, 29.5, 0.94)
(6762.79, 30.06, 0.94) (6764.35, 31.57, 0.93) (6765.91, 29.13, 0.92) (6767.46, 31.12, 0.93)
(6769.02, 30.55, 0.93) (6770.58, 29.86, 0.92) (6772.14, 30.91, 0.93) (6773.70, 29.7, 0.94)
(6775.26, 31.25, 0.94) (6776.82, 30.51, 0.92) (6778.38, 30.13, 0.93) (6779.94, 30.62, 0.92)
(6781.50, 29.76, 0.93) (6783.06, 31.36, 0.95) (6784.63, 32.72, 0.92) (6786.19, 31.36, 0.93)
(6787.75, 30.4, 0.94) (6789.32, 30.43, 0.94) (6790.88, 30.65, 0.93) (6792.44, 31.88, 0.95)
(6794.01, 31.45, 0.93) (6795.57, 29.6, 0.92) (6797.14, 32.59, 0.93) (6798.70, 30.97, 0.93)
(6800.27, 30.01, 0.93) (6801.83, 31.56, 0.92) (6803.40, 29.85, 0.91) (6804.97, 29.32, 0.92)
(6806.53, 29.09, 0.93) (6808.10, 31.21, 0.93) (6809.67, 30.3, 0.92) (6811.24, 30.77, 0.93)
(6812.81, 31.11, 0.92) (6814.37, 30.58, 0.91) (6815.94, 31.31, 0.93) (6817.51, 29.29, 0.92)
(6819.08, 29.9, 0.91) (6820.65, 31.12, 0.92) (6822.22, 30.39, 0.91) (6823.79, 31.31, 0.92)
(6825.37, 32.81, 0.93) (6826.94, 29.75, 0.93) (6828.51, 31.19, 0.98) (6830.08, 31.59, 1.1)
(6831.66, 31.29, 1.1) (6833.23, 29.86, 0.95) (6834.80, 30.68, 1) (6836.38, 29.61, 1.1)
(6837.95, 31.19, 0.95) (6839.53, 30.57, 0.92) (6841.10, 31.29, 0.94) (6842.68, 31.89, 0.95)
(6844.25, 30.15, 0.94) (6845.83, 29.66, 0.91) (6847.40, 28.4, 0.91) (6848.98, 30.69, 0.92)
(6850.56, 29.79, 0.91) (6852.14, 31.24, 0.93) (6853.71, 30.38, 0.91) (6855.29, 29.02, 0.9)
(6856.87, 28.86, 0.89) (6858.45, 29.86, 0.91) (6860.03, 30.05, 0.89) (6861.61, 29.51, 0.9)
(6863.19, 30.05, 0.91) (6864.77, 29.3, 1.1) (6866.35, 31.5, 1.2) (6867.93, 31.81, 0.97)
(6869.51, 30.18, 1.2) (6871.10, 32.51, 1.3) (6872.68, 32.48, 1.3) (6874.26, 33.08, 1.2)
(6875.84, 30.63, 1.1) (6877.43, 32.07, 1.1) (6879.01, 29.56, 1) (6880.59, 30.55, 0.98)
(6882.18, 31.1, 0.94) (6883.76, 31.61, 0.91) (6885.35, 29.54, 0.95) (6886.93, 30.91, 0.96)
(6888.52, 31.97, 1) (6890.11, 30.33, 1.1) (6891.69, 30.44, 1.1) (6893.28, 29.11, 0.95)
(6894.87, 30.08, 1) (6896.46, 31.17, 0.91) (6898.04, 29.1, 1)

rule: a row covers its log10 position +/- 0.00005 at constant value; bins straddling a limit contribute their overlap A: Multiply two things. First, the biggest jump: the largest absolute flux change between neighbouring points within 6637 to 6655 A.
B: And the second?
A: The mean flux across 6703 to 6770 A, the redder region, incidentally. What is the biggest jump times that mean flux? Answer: 32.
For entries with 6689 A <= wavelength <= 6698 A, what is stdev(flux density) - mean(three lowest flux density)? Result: -29.7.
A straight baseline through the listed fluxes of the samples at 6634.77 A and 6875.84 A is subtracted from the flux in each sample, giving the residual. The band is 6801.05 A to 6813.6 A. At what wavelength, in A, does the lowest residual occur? 6806.53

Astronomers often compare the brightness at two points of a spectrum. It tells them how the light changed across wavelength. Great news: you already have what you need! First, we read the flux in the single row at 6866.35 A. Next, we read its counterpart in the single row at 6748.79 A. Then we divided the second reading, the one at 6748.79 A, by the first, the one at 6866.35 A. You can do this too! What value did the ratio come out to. 0.99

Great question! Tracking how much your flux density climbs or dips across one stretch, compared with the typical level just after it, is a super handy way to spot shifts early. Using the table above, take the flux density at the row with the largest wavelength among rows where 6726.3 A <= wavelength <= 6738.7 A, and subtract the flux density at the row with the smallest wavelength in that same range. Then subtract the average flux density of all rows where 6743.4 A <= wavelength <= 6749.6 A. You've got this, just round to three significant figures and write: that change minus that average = -31.2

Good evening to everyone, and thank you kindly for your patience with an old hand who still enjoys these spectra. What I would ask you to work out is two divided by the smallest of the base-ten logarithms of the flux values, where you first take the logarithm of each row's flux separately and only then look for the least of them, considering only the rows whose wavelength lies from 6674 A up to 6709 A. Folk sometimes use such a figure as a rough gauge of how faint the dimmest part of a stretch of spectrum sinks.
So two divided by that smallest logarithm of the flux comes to 1.36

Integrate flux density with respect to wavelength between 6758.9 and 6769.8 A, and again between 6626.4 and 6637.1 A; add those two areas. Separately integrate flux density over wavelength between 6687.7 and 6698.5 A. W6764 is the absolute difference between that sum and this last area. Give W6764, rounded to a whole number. 344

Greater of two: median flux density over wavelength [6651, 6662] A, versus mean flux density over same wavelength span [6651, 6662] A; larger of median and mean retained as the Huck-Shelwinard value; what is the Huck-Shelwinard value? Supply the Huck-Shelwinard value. 31.5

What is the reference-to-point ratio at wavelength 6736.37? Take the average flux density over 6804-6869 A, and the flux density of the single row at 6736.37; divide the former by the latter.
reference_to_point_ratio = 0.99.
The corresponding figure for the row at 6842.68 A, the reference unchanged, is 0.95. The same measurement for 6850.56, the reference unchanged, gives 1.02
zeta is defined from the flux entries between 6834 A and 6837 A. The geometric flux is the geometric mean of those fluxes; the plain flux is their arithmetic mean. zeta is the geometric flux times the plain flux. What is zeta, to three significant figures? 909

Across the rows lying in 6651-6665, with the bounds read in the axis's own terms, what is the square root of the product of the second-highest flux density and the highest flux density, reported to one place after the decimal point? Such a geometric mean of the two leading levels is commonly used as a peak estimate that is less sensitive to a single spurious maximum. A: 32.1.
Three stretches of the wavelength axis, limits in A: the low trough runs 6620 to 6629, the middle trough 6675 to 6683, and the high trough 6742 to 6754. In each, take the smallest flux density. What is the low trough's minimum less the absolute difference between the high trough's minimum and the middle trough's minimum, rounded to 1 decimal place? 30.9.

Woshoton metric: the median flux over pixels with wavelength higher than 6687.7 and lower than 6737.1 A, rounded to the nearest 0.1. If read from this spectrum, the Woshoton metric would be 31.6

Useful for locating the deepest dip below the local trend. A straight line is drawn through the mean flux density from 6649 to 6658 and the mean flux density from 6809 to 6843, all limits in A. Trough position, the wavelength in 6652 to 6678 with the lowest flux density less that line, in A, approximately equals 6659.26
